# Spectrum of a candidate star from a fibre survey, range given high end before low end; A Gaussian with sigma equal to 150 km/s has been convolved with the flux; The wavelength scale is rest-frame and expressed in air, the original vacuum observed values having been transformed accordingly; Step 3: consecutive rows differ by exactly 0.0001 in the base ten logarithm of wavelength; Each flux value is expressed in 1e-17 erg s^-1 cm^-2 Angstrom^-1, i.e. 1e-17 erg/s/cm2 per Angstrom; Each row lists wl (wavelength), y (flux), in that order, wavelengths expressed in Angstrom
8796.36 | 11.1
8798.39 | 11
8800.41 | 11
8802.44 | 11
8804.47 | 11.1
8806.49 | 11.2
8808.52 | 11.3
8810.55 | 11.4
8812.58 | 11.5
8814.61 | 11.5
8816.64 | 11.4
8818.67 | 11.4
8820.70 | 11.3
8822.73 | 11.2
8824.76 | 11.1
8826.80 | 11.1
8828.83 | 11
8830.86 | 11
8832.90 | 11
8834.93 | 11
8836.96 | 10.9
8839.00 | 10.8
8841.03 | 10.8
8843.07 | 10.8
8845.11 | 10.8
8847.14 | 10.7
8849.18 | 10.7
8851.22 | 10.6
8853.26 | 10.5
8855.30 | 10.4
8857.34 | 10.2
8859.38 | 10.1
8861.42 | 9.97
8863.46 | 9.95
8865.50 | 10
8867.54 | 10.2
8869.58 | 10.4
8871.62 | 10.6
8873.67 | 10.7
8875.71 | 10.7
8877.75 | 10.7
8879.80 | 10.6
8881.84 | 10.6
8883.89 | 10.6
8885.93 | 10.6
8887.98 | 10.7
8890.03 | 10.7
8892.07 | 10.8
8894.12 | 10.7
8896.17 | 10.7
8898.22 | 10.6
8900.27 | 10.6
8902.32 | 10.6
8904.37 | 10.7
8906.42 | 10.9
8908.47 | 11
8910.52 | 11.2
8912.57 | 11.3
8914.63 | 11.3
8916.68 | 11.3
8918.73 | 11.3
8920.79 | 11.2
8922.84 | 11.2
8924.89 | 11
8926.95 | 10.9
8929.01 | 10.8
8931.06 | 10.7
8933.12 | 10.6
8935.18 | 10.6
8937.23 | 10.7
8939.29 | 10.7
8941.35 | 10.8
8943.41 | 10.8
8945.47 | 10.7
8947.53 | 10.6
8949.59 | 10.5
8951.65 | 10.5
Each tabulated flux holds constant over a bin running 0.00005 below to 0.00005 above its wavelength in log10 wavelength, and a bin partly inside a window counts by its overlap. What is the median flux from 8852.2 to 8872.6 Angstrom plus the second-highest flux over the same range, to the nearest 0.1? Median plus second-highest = 20.7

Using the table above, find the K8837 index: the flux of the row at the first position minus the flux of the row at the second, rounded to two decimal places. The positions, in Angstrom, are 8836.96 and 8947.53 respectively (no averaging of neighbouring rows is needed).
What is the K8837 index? 0.30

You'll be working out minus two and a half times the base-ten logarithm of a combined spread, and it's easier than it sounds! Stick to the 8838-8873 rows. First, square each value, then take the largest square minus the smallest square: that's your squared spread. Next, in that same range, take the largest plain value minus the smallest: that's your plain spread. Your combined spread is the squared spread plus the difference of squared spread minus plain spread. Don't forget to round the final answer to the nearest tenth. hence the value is -3.8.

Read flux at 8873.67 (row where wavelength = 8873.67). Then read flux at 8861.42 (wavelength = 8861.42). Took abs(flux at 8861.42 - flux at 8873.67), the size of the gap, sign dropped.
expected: 0.73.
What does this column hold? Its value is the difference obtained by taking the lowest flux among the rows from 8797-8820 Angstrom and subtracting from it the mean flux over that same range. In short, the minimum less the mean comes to -0.25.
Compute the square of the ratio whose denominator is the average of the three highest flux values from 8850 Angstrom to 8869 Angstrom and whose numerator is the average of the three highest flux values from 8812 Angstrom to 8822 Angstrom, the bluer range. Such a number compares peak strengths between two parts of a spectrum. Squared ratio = 1.19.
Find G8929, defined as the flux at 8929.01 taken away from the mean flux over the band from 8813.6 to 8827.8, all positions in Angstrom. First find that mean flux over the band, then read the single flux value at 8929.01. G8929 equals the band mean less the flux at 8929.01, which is 0.5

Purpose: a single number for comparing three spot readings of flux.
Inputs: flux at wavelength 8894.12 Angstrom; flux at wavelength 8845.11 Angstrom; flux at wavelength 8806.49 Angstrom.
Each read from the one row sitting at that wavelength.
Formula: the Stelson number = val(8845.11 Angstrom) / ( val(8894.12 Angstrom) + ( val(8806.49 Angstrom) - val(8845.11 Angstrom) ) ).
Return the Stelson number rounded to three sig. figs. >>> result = 0.973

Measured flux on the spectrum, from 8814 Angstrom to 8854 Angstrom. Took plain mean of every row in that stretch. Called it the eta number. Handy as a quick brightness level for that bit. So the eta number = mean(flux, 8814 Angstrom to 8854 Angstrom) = 11.0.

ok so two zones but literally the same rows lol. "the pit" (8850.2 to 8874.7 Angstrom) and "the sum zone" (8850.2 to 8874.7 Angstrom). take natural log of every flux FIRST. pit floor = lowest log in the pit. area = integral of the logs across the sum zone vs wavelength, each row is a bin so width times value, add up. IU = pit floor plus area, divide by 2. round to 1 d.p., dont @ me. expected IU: 29.7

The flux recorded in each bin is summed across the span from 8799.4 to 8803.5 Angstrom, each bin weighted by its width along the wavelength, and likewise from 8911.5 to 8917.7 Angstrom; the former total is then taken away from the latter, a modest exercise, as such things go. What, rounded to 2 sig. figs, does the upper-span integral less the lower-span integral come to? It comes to 25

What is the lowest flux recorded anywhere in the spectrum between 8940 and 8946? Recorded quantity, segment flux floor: 10.7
